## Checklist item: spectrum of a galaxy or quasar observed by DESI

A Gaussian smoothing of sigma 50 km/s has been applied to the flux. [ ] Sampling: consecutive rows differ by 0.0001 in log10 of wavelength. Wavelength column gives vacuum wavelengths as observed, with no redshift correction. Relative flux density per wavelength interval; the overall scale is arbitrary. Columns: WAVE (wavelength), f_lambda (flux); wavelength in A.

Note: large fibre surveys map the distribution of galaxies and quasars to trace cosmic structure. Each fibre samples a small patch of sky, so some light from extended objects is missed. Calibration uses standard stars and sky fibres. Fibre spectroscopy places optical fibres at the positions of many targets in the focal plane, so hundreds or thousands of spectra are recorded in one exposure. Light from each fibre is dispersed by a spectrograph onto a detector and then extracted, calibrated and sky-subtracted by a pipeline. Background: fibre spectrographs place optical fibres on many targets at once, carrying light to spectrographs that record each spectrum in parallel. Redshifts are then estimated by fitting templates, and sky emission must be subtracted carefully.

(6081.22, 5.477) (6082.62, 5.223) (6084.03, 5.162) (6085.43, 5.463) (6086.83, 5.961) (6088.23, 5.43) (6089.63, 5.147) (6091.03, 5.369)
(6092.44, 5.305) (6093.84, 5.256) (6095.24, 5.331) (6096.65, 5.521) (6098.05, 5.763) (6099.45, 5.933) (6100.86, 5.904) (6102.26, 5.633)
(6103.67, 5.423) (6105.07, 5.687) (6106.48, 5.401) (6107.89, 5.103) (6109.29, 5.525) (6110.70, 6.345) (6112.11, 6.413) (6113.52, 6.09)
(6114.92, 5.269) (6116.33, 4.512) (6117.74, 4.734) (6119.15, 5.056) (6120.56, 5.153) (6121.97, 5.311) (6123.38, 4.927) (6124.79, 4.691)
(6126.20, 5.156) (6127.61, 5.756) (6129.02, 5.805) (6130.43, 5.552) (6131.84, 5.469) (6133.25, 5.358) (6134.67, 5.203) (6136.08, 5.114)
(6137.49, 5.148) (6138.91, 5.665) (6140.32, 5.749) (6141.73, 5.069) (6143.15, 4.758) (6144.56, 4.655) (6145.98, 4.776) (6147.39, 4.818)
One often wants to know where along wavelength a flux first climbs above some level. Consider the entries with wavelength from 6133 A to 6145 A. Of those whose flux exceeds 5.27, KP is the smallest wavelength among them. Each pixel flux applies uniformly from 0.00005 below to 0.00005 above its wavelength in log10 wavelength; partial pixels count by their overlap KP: 6133.25 A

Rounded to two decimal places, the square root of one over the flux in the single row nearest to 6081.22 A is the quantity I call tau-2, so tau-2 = 0.43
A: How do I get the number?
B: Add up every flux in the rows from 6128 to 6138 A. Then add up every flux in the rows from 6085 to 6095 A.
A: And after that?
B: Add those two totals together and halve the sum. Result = 37.8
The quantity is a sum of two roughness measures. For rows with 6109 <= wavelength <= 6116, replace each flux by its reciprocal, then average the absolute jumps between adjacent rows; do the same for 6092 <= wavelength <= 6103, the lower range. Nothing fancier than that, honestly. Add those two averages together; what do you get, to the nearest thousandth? 0.019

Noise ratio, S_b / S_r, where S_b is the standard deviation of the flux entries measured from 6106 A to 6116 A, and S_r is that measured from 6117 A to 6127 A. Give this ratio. 2.3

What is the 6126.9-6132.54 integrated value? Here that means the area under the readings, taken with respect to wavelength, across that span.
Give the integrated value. 32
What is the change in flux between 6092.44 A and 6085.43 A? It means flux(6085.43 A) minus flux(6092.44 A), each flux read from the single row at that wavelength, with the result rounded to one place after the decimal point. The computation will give 0.2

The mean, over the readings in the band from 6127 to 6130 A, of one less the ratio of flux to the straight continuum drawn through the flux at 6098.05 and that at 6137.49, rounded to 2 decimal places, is -0.09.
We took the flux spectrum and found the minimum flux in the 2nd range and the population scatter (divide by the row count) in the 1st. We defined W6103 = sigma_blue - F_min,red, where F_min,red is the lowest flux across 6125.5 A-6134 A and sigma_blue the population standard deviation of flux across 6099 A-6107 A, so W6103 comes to -4.95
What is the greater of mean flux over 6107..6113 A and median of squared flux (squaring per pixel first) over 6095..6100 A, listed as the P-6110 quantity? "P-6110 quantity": 32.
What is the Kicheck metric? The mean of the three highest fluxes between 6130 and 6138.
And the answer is 5.46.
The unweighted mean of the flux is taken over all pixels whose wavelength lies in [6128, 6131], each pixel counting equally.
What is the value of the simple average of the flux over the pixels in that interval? 5.7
